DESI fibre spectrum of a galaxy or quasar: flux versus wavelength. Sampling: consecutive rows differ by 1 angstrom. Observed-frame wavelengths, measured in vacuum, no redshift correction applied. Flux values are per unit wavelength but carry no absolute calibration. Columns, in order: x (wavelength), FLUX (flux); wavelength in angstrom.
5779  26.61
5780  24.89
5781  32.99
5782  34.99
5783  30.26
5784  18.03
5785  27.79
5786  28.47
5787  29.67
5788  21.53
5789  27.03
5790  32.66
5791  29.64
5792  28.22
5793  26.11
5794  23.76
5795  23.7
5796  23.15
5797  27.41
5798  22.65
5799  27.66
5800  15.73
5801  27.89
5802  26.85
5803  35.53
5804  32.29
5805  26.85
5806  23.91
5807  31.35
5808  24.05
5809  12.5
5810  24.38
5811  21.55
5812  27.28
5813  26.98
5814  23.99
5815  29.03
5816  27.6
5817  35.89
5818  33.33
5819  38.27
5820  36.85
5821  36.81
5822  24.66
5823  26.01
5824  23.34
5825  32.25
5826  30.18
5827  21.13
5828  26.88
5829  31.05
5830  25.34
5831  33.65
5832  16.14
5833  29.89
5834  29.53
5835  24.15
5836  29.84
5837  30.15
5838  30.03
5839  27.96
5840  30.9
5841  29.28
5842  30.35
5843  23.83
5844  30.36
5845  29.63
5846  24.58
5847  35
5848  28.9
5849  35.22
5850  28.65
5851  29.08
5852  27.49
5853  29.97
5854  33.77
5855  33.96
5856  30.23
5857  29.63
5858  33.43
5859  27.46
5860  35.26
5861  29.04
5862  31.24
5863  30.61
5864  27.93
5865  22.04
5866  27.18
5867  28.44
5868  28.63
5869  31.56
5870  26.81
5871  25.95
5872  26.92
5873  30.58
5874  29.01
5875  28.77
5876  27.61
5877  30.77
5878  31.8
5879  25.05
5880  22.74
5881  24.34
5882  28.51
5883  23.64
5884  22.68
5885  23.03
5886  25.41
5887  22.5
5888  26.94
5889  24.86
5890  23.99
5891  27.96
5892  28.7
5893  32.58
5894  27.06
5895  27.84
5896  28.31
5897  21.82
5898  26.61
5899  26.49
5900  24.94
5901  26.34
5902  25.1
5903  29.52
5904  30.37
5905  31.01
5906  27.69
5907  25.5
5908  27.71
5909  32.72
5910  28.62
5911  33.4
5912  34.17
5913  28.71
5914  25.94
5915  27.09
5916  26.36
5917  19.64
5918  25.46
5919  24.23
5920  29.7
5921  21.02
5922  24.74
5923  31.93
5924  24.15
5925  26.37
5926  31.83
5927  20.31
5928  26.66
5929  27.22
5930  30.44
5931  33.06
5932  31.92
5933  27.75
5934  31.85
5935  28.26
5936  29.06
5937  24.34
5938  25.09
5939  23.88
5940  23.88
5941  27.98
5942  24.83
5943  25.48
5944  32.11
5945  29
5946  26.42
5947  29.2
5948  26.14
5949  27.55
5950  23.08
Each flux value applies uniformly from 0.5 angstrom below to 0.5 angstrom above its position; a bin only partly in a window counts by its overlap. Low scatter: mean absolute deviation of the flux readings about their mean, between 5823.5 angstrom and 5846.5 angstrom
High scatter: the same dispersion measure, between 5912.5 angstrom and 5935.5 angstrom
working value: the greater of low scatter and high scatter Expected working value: 3.2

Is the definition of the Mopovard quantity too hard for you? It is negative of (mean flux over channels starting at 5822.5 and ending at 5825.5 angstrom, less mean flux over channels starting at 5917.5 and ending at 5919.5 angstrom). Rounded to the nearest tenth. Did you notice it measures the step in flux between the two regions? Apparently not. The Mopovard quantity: -2.4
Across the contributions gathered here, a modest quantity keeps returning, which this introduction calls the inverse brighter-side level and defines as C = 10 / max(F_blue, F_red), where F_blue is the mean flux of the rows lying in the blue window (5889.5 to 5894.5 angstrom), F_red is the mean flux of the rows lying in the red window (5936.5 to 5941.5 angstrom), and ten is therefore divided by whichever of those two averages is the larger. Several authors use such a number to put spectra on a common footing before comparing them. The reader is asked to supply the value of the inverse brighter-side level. 0.356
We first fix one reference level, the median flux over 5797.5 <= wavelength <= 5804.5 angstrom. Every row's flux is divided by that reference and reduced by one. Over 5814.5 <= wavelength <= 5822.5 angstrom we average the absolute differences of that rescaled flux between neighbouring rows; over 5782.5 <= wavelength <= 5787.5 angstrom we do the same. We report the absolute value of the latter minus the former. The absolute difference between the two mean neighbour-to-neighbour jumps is 0.057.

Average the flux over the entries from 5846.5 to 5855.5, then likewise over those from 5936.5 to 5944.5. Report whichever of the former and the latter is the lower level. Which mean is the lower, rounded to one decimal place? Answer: 25.9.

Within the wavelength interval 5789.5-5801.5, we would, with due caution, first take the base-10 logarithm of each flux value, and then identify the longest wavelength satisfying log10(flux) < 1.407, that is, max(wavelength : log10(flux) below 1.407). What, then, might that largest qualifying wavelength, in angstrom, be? 5800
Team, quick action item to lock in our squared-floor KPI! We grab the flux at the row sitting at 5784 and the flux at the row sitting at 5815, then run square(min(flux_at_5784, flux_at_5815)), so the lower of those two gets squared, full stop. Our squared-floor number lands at 325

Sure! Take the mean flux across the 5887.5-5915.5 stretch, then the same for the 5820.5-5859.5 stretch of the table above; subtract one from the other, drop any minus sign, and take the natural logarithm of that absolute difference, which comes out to 0.06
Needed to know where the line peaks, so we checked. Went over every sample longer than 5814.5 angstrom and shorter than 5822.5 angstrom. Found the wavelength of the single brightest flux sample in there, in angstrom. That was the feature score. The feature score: 5819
